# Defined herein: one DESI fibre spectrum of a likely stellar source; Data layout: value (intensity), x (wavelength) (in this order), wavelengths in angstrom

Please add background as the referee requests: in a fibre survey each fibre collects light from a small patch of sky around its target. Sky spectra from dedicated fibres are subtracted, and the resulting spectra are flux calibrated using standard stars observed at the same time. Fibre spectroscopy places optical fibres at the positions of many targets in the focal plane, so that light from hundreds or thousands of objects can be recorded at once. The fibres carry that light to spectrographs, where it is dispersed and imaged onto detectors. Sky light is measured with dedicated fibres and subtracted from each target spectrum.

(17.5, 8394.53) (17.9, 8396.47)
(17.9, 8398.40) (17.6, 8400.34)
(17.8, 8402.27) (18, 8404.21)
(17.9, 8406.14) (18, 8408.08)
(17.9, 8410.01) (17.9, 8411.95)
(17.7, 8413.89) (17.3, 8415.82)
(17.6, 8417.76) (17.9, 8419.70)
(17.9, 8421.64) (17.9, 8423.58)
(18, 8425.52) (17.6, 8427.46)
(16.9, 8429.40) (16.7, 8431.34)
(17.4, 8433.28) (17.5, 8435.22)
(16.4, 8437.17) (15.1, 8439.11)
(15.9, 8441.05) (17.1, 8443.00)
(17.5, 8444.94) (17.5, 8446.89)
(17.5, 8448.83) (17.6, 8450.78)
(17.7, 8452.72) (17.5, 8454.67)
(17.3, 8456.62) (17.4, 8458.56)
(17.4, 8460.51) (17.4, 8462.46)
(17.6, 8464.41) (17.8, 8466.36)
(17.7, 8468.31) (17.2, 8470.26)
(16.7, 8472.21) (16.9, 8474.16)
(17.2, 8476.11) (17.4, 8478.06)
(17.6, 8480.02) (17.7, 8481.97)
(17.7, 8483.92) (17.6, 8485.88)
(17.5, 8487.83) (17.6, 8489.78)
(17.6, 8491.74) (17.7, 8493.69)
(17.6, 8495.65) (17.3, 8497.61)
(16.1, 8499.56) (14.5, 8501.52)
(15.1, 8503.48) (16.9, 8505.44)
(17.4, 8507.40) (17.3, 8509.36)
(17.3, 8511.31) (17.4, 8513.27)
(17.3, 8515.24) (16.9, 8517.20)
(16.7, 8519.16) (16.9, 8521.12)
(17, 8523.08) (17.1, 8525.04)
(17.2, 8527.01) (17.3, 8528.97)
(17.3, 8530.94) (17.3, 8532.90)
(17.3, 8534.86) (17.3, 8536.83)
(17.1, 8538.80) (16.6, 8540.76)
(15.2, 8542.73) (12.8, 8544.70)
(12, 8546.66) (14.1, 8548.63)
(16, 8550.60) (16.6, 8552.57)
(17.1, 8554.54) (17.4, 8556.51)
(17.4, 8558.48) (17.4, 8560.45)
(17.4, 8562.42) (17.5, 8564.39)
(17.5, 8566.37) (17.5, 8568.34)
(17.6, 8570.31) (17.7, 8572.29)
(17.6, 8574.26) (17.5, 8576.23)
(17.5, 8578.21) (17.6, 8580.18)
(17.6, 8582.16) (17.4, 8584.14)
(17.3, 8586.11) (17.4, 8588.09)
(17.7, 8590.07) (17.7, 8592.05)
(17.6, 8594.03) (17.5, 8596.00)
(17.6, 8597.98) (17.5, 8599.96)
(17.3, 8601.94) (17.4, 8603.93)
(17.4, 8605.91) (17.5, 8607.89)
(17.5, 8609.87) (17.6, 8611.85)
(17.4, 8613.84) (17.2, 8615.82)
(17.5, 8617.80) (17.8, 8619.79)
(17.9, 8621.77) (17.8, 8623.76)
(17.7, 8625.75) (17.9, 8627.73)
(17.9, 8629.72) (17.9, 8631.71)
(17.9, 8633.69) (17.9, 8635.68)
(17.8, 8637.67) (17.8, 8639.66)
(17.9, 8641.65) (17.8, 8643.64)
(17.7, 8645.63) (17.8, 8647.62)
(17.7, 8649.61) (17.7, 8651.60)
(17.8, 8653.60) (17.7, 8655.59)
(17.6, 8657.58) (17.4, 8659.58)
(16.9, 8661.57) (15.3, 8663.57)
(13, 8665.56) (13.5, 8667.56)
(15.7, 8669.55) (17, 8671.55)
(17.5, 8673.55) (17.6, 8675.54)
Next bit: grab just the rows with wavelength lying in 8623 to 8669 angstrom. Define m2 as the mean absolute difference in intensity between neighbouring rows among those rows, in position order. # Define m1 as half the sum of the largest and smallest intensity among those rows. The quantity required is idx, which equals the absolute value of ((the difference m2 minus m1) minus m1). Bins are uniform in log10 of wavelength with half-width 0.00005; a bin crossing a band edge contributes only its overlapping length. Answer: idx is 30.6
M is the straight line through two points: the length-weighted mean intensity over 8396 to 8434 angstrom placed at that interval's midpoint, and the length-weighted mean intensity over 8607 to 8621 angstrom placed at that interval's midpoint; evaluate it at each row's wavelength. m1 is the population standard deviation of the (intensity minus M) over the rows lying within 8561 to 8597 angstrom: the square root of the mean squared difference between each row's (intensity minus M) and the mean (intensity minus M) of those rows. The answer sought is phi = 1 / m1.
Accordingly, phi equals 8.9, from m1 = 0.1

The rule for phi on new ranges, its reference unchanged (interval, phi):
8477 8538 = 1.4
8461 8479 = 2.9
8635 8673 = 0.7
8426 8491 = 1.8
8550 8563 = 2.0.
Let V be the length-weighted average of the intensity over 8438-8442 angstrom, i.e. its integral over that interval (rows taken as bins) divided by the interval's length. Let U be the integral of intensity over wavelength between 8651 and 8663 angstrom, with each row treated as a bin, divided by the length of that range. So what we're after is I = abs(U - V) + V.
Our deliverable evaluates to 17.4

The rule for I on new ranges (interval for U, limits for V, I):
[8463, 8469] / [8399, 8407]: 18.0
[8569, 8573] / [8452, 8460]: 17.6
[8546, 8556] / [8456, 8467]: 19.6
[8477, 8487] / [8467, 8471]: 17.6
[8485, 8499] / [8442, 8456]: 17.5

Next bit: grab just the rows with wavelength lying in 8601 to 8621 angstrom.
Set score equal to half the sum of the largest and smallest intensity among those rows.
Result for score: 17.5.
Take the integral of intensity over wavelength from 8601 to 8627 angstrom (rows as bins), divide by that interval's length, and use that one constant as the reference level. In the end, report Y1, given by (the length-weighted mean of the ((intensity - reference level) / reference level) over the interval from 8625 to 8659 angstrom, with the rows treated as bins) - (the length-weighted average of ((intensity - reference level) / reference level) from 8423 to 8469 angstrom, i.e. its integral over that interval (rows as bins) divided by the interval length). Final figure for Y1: 0.030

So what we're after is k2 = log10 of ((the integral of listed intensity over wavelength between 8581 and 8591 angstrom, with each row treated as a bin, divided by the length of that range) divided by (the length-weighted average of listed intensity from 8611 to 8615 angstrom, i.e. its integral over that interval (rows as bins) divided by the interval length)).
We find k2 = 0.000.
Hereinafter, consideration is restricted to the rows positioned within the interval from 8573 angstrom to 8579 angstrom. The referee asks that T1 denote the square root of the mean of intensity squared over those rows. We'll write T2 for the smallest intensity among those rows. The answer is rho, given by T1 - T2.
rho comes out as 0.03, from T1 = 17.5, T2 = 17.5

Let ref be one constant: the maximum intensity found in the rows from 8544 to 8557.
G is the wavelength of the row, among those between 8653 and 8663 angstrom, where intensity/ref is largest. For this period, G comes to 8653.60 angstrom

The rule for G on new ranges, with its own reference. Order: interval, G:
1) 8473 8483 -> 8481.97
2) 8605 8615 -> 8611.85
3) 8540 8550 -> 8540.76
